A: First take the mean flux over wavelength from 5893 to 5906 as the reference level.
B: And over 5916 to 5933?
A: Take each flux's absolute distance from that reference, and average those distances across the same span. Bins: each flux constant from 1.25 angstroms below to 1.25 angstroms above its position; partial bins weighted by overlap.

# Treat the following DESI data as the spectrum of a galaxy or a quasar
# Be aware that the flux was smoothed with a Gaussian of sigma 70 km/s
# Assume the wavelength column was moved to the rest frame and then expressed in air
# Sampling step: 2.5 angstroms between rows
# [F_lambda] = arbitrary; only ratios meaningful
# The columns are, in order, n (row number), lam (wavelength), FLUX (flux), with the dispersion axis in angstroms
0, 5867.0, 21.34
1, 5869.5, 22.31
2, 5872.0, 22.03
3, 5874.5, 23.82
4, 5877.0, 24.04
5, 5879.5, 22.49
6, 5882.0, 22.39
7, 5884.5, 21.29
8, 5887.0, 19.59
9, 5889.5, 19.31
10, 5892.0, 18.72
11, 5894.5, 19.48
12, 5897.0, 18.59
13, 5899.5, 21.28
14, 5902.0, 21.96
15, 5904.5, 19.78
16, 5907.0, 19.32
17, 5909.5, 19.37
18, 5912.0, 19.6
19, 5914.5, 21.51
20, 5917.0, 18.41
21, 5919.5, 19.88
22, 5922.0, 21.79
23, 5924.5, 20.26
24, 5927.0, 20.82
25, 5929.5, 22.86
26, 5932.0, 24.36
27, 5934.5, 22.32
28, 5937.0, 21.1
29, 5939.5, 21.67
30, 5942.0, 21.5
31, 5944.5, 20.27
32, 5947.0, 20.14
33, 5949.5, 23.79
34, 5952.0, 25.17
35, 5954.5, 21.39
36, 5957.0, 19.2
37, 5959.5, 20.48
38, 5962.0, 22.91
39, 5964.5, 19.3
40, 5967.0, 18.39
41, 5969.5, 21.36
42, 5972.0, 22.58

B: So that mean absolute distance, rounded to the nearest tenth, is 1.6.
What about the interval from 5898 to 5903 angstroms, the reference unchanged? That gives 1.4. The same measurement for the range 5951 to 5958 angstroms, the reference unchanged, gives 2.4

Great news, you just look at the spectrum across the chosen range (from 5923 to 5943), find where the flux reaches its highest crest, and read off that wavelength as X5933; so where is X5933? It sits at 5932.0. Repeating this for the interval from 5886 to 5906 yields 5902.0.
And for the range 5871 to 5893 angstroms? 5877.0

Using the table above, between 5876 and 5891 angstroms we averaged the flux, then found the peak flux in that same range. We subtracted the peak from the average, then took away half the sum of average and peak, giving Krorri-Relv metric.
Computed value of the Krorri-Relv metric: -25.3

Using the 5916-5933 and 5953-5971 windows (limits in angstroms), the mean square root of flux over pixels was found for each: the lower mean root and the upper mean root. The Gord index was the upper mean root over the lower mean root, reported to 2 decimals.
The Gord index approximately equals 0.98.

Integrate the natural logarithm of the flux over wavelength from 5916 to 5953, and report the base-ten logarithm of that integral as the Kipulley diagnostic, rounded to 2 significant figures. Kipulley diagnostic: 2.1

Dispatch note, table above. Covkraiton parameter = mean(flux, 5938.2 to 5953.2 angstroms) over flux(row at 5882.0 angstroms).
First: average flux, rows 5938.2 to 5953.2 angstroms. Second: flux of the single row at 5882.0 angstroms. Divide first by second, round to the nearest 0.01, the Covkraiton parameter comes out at 0.99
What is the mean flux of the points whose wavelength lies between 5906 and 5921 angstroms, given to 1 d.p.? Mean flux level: 19.7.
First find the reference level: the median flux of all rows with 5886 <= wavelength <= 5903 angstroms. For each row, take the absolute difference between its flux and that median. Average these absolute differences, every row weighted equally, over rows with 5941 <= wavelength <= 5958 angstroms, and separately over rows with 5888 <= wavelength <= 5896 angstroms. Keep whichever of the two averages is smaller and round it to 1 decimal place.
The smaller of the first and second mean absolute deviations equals 0.3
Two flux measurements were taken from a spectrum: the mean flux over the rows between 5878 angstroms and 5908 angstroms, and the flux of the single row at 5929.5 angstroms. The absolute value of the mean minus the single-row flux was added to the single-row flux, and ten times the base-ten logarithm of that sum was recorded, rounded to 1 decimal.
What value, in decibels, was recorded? 14.0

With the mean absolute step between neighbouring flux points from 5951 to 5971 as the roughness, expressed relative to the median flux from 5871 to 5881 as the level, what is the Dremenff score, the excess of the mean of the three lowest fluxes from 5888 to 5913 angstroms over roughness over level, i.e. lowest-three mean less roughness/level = 18.8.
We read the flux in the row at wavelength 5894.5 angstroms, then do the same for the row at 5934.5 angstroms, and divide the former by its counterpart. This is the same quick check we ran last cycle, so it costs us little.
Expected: 0.87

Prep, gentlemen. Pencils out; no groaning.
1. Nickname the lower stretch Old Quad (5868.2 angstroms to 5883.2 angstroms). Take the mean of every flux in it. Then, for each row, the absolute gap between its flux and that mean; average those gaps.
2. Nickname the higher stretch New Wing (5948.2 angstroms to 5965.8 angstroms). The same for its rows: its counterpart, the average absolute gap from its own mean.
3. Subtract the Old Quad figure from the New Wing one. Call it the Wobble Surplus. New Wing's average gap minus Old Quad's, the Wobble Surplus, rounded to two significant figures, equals 1.2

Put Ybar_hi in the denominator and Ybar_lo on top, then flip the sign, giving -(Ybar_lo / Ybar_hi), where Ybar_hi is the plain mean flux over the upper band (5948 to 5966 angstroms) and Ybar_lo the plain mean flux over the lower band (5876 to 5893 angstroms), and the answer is -0.97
